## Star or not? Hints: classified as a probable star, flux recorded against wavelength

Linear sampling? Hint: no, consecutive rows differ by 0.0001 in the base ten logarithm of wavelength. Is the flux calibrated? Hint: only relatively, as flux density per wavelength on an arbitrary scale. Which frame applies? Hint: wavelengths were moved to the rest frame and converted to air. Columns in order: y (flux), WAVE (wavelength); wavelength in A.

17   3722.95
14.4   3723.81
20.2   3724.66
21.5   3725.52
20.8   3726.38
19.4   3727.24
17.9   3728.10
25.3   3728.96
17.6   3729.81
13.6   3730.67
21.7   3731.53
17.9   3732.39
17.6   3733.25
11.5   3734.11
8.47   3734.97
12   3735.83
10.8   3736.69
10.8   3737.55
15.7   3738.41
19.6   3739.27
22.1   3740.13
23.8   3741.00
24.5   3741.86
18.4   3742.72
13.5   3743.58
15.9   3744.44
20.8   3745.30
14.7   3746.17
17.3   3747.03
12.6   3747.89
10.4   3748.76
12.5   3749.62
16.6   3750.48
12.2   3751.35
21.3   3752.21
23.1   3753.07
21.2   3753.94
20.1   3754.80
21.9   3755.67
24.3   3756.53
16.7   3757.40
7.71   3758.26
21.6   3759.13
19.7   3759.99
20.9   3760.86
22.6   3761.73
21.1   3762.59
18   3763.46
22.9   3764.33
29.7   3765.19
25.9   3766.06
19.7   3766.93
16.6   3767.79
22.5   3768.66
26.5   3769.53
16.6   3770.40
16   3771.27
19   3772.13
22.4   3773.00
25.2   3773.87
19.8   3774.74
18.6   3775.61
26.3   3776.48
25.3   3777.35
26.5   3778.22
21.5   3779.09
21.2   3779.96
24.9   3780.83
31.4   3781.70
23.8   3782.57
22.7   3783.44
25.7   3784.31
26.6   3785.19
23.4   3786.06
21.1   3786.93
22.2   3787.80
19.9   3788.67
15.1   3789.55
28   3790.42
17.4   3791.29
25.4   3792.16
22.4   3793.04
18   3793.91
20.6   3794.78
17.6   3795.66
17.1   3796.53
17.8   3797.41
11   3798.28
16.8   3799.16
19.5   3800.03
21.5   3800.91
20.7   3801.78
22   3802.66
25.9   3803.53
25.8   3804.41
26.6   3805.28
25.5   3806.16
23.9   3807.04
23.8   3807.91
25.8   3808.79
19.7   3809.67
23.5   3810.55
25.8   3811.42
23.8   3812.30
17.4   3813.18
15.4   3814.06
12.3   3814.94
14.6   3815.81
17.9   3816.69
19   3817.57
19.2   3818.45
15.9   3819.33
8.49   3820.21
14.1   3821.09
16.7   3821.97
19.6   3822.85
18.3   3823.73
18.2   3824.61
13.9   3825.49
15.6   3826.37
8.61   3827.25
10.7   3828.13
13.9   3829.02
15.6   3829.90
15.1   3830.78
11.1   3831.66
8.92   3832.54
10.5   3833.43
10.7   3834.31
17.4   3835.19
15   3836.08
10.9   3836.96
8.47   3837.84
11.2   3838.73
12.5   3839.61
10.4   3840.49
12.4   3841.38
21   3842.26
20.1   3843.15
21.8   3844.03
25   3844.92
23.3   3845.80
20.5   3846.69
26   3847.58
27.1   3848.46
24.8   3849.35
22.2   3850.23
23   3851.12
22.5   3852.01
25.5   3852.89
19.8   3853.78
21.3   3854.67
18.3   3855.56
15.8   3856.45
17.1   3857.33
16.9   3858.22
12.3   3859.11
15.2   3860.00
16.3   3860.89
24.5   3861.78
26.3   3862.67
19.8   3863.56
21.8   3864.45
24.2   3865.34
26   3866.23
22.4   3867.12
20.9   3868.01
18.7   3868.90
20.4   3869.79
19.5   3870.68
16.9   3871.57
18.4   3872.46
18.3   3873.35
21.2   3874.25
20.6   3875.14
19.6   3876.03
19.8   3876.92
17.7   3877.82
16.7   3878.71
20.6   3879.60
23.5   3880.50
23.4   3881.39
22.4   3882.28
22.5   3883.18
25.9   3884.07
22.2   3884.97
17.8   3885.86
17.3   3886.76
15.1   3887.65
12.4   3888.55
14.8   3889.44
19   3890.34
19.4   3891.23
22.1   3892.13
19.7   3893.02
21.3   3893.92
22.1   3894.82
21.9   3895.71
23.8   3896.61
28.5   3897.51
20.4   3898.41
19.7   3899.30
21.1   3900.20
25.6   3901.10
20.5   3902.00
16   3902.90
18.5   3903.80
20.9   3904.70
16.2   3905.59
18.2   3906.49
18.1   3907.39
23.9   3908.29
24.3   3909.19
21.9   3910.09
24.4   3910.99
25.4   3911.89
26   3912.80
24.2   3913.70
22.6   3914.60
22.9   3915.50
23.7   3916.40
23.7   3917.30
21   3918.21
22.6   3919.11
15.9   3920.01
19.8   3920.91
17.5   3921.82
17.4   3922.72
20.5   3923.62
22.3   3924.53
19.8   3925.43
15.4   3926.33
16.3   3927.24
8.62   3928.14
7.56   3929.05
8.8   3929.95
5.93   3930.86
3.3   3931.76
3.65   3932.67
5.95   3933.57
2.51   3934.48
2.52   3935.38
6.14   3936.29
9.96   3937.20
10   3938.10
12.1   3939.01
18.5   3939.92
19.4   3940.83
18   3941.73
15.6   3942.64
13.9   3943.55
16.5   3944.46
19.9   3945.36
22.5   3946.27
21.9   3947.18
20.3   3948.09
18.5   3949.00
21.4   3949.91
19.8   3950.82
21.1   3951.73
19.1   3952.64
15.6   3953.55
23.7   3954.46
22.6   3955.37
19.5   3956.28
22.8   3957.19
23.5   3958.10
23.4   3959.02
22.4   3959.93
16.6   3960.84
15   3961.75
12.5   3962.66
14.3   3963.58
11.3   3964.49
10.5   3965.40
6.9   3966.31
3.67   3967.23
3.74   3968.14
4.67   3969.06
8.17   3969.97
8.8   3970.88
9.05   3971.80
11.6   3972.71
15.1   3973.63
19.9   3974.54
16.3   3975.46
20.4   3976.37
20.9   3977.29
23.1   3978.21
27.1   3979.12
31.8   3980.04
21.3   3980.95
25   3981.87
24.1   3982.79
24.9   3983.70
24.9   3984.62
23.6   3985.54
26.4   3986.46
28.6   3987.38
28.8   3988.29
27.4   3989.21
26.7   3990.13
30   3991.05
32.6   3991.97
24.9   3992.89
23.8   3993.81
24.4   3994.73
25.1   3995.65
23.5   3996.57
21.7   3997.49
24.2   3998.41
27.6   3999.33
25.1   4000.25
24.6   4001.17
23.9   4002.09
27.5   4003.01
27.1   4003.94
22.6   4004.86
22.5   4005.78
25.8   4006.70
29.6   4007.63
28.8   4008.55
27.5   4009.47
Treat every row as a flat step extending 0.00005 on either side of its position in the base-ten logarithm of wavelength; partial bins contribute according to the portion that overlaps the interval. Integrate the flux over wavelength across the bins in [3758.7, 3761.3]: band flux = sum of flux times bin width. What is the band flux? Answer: 54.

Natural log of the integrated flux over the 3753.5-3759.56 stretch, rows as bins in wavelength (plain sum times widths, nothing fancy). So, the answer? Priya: 4.75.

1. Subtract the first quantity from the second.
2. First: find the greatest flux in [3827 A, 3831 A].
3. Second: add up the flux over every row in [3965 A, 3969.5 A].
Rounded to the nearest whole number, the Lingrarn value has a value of 14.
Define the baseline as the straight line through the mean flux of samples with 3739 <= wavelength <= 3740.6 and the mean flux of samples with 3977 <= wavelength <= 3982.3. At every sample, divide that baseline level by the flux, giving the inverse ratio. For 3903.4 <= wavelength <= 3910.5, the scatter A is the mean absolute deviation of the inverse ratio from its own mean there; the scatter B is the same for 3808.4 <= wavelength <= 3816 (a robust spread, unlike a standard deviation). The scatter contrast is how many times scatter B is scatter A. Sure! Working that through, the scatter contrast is 1.92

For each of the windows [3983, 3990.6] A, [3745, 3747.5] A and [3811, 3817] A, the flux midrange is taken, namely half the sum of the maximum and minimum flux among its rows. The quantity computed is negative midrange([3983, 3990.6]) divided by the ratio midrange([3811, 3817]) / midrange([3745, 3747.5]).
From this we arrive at -24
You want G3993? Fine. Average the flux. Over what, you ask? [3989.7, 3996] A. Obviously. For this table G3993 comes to 26.8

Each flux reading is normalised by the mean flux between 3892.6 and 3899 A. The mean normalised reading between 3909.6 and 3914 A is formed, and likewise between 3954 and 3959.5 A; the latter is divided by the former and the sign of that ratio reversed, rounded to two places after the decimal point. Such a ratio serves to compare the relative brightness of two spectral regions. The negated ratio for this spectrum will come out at -0.93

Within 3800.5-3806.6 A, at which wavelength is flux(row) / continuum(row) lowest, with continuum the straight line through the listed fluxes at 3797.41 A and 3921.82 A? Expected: 3801.78 A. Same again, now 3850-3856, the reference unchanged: 3855.56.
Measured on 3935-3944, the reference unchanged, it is 3935.38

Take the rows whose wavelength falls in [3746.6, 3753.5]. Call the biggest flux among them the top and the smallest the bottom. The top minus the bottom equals 12.7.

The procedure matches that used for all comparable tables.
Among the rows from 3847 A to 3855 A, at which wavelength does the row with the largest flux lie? 3848.46 A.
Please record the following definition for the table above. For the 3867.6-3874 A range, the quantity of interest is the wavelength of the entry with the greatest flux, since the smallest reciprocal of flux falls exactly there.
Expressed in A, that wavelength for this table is 3868.01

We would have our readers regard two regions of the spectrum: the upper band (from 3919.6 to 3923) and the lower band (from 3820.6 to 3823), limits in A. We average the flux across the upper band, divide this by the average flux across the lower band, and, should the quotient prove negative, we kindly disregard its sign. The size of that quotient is 1.1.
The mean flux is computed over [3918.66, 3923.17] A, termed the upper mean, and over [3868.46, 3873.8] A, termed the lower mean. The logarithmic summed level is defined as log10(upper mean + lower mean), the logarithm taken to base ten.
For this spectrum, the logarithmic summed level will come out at 1.57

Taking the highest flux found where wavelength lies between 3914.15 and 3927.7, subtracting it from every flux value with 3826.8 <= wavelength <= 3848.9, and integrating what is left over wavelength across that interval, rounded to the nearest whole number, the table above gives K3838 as -180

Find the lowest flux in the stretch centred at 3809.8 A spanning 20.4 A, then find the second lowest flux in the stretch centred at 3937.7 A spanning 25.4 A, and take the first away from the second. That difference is -10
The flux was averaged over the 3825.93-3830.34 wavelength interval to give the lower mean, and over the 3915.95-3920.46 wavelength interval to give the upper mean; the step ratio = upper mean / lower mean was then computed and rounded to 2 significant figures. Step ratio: 1.7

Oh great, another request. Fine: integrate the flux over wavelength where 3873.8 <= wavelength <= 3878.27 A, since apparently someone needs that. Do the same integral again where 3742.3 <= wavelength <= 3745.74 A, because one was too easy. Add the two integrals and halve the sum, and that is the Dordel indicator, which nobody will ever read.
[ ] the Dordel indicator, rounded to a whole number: 74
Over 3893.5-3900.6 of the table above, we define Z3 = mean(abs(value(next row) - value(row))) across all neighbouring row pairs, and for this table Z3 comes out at 2.5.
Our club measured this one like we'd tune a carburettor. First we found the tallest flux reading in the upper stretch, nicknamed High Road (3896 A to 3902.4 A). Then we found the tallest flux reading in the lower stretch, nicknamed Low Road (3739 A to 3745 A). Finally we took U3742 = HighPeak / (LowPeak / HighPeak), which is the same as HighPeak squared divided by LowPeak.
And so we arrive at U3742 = 33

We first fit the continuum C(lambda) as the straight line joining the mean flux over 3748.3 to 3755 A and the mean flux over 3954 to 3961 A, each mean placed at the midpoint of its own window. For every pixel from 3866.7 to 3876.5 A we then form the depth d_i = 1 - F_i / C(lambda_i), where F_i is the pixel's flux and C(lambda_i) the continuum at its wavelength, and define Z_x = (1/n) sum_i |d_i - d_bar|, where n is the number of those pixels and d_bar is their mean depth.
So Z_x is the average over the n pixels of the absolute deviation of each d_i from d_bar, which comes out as 0.06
